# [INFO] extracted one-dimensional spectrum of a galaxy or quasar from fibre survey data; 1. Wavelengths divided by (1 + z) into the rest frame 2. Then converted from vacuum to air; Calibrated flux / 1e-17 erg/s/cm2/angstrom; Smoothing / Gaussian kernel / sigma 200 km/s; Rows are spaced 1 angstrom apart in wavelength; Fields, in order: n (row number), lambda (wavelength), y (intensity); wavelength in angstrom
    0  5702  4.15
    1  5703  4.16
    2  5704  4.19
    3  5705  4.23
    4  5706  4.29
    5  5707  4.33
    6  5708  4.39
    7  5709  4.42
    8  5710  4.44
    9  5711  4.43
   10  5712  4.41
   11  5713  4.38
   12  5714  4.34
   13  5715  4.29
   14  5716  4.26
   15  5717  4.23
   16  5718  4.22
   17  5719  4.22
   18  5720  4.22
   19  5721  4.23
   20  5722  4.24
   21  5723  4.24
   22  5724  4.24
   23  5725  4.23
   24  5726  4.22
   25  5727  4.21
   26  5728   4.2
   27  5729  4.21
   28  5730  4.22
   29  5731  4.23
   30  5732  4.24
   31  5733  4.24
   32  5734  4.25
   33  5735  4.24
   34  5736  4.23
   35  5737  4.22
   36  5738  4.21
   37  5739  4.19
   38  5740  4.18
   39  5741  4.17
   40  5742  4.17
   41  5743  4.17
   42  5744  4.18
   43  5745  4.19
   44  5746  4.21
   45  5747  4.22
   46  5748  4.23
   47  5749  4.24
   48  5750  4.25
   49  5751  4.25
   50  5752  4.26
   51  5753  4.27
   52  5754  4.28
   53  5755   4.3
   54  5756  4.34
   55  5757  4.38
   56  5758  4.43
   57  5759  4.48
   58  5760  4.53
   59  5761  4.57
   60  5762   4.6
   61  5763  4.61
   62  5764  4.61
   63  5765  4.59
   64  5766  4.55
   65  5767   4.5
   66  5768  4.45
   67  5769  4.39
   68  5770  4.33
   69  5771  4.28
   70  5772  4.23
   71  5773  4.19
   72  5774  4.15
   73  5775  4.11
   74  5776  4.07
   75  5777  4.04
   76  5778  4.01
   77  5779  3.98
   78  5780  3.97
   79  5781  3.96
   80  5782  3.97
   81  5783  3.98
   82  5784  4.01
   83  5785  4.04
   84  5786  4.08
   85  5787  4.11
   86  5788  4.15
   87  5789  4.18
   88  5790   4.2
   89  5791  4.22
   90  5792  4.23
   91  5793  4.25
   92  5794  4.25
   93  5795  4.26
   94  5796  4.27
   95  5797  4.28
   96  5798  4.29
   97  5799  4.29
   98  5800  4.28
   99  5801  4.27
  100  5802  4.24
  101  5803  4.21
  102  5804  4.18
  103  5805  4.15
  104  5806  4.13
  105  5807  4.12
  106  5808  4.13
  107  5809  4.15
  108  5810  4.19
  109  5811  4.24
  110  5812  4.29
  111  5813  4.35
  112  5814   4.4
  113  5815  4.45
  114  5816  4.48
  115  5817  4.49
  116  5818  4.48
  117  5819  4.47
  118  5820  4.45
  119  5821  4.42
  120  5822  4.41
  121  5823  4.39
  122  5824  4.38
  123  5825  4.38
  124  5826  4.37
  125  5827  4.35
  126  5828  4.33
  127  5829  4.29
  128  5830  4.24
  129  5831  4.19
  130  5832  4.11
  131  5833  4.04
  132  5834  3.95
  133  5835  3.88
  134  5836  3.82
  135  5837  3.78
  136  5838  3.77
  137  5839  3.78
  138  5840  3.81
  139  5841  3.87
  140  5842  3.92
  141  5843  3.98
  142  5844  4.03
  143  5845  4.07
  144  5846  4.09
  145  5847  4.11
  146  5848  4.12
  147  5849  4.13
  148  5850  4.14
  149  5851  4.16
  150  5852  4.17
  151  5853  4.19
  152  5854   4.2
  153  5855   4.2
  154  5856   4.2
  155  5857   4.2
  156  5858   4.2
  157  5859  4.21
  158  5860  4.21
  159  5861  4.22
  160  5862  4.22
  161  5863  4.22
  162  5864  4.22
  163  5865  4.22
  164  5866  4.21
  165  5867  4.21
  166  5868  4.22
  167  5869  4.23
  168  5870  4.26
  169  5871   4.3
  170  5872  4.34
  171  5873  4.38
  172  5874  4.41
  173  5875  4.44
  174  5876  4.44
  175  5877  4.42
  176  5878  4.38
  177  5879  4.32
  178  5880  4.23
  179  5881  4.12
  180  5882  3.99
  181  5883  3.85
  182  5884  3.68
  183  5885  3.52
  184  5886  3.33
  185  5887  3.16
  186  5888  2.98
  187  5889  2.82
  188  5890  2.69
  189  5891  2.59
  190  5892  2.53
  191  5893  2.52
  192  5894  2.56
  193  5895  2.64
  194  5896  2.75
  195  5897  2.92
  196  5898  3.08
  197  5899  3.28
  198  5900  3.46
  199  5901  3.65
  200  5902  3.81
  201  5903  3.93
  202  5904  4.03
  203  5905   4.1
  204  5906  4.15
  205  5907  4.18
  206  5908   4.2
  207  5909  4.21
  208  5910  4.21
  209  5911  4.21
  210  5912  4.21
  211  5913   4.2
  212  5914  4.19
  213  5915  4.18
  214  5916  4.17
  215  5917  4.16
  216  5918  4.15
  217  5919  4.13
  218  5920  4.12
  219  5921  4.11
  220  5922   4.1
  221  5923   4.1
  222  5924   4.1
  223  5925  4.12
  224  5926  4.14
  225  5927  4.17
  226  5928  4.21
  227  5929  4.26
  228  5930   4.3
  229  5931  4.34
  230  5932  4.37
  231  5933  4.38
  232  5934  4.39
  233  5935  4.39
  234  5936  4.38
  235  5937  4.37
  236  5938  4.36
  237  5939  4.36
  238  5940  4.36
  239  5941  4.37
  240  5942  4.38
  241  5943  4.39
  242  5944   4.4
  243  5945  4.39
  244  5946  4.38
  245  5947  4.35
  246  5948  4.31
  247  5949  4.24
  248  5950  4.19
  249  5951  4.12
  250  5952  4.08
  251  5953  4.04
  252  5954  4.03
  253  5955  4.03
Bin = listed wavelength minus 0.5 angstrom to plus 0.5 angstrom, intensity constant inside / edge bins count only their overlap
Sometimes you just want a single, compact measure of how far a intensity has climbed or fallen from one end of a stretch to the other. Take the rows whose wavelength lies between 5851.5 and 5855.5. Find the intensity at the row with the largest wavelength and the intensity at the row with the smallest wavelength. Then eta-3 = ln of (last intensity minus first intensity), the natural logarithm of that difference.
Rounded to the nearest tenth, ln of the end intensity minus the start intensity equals -3.5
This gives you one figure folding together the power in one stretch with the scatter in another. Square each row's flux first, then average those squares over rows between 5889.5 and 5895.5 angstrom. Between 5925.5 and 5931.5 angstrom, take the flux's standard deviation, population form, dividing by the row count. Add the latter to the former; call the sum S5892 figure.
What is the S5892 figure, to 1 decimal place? 6.8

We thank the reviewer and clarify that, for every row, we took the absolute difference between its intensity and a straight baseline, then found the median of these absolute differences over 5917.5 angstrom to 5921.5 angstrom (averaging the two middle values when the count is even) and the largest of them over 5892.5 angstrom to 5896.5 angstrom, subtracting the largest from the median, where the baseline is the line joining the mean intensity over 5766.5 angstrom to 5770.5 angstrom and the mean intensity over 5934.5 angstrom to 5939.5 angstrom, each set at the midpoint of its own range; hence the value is -1.6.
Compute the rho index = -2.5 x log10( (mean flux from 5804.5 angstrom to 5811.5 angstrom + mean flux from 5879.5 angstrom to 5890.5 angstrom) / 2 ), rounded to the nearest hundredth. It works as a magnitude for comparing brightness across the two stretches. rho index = -1.46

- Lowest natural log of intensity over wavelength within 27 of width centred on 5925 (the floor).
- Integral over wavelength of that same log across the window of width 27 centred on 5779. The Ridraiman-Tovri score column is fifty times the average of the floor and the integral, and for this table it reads 997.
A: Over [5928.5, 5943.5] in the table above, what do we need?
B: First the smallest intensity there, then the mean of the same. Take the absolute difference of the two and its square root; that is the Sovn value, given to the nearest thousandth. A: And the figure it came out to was 0.316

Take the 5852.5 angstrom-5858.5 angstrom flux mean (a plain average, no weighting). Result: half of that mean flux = 2.10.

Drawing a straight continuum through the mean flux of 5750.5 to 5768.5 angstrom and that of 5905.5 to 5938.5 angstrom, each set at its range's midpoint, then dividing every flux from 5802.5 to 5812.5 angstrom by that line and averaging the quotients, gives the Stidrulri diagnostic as 0.95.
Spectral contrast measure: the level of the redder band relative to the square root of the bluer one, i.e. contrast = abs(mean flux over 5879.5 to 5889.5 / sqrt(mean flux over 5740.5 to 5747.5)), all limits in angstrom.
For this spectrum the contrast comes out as 1.74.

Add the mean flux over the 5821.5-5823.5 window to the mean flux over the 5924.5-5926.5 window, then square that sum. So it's 72.8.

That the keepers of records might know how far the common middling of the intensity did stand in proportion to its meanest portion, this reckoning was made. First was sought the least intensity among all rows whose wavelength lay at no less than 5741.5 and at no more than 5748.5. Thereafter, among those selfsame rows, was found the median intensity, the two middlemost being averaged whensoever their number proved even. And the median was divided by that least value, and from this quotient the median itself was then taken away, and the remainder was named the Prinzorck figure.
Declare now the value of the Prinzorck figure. -3.19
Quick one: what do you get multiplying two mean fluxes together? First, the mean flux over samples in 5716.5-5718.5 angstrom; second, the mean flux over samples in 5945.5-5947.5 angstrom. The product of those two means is 18.4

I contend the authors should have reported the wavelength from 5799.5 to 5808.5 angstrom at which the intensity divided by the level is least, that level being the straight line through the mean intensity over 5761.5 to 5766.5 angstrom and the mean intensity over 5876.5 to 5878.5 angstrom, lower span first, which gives 5807 angstrom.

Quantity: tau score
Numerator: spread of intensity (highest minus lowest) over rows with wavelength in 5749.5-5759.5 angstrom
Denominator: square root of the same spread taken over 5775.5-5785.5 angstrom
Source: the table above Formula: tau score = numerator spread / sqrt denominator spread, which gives 0.69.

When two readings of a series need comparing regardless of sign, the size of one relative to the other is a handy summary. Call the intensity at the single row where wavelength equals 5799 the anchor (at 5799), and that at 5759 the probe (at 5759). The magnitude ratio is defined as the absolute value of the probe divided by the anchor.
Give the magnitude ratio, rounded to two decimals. 1.04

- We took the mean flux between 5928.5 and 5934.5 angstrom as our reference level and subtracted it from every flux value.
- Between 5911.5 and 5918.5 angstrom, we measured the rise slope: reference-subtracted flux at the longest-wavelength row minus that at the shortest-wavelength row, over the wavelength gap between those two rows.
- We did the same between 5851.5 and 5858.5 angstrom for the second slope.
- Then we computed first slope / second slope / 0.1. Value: -20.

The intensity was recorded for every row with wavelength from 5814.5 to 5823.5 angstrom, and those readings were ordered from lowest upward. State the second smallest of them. 4.41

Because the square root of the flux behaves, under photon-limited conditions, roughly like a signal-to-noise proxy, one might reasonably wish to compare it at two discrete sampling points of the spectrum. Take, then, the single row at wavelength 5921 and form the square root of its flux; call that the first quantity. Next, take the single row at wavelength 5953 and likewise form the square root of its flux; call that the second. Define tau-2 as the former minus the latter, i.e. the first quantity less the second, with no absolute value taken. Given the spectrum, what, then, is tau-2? 0.017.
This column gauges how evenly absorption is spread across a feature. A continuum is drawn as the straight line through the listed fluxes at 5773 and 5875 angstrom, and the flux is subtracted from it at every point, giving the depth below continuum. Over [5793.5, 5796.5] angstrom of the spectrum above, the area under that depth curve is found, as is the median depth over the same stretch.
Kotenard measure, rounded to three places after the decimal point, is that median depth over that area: 0.333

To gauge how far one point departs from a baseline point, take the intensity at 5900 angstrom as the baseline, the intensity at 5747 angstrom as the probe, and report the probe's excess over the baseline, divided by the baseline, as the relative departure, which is 0.22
